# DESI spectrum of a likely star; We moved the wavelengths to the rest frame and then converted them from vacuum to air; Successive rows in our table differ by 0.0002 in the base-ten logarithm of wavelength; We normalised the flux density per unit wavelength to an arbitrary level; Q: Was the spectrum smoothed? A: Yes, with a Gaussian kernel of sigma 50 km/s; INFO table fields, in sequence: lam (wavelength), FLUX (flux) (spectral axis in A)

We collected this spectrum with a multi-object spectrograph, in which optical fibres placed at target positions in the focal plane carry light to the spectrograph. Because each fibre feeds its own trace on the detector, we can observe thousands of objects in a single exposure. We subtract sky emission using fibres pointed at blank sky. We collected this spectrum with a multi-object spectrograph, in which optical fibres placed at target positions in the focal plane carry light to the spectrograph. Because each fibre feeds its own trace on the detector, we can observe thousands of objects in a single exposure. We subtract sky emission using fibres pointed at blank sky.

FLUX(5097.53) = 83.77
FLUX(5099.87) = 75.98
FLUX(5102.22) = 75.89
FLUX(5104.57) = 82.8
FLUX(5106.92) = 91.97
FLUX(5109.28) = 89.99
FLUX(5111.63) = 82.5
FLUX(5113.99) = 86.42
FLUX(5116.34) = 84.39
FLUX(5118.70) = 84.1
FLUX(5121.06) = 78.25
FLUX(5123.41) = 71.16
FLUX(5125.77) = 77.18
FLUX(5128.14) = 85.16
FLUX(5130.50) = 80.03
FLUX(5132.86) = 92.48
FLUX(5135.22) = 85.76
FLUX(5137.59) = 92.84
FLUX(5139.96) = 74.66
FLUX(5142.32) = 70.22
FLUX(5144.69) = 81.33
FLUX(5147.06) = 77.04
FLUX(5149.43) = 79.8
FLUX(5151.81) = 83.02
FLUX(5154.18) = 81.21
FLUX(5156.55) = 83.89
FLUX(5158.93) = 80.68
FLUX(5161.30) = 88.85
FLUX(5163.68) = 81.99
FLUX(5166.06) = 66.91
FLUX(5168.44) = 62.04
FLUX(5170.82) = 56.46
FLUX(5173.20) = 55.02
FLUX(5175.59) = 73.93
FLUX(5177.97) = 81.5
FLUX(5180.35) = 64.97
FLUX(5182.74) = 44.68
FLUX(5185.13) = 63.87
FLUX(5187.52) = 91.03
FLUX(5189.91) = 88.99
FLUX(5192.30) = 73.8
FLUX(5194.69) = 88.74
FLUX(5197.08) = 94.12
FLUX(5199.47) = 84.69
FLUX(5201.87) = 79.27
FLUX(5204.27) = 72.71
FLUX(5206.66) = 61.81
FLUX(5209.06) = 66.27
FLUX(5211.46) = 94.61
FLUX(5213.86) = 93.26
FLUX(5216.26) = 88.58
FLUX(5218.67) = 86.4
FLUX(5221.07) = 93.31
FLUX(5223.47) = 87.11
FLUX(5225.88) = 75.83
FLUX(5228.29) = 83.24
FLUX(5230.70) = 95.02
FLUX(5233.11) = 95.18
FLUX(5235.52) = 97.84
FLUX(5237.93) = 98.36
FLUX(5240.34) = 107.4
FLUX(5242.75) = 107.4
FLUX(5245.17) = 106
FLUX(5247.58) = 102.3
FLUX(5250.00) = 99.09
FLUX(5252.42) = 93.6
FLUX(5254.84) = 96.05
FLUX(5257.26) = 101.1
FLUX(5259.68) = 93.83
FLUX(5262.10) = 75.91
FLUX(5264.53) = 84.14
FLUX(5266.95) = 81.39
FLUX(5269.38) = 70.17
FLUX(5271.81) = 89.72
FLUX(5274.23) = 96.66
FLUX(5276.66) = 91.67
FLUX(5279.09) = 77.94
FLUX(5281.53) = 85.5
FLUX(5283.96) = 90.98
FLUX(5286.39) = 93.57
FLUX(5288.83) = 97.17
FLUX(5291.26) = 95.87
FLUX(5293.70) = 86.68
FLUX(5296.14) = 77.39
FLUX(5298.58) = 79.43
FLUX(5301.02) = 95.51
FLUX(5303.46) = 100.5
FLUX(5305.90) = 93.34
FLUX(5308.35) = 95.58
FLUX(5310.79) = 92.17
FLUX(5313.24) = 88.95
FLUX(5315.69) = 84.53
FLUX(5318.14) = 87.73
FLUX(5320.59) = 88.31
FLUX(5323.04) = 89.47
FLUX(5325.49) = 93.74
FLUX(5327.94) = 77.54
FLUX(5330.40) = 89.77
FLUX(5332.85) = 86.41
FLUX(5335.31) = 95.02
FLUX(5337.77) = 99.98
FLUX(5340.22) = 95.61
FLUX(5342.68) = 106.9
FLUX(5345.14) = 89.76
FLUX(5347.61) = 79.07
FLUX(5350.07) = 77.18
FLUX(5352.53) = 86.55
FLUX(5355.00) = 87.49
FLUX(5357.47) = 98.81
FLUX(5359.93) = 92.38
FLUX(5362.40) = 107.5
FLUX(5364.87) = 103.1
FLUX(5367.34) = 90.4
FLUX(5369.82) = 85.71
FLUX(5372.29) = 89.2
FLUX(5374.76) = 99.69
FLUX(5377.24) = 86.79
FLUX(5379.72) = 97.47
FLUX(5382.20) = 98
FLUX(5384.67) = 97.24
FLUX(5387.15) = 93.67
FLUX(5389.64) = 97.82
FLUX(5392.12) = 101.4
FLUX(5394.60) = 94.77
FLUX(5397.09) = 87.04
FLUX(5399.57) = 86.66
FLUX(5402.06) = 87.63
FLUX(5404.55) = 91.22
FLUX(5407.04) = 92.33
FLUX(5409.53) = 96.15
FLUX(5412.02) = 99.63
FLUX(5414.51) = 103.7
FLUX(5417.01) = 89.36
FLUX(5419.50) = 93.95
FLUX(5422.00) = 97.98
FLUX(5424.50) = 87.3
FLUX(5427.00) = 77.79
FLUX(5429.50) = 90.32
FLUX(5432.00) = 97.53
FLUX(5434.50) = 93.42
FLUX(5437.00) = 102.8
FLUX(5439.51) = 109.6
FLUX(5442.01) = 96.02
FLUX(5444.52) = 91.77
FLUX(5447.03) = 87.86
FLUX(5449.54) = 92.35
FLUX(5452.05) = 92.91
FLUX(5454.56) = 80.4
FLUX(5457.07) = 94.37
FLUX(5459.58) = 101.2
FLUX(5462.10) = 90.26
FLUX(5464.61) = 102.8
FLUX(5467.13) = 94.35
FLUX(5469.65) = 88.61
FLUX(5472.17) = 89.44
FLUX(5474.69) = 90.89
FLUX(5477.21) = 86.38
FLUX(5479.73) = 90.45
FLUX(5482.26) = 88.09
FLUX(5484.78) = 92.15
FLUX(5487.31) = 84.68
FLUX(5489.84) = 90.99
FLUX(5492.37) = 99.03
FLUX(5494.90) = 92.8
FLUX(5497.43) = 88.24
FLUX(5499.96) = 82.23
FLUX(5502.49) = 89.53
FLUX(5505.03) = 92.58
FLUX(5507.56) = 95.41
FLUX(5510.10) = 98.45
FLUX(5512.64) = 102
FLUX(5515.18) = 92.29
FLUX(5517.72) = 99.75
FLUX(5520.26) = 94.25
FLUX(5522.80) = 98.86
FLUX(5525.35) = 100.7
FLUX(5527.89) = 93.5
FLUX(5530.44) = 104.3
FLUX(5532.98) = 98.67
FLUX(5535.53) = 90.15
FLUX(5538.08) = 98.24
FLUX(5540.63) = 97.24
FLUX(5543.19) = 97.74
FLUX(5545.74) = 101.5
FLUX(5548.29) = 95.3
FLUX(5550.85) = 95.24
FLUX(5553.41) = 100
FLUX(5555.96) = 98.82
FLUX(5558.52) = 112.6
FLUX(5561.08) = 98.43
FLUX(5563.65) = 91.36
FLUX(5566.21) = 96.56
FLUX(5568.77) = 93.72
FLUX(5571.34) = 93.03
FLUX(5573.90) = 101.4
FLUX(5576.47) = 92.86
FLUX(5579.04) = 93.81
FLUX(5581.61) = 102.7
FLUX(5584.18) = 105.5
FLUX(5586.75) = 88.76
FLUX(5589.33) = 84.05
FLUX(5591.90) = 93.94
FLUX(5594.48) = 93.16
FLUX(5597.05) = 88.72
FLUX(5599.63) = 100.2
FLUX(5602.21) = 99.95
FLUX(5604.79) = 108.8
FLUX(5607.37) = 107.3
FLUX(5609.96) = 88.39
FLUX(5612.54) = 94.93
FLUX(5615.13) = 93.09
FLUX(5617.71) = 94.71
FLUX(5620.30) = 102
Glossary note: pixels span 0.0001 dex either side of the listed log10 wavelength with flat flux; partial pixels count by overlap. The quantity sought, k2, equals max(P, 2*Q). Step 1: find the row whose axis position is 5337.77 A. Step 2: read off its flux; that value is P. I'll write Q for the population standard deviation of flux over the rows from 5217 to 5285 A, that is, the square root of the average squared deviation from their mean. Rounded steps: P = 99.98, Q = 10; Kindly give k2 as 100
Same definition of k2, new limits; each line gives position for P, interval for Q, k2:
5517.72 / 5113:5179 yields 100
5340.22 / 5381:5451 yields 96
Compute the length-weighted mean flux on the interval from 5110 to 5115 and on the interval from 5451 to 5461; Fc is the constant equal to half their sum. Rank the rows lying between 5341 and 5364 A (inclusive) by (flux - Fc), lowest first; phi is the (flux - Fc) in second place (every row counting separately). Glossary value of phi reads -9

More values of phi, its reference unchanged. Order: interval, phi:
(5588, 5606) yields 0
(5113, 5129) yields -11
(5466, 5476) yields 1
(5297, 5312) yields 4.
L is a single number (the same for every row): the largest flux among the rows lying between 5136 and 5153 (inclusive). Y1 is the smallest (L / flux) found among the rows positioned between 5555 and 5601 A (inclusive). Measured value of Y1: 0.825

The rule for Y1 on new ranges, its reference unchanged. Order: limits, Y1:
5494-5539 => 0.890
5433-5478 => 0.847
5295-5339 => 0.924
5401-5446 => 0.847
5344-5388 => 0.864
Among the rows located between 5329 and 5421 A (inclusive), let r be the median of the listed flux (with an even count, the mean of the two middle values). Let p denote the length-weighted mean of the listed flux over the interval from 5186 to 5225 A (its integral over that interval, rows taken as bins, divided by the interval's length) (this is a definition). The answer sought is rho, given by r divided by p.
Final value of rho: 1.12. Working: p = 84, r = 94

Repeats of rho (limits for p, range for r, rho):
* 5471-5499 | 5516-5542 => 1.09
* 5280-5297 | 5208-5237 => 1.01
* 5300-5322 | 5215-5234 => 0.96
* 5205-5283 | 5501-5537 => 1.08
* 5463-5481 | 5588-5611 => 1.02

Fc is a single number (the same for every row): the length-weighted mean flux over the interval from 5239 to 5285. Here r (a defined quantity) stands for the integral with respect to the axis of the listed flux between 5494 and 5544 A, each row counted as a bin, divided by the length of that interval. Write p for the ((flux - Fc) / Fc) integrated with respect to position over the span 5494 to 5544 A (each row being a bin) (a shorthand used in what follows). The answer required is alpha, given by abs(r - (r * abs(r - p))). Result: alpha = 8831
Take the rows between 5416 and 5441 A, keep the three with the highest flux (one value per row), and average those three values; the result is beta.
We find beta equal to 103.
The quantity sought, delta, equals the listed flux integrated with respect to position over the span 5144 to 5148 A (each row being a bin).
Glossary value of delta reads 316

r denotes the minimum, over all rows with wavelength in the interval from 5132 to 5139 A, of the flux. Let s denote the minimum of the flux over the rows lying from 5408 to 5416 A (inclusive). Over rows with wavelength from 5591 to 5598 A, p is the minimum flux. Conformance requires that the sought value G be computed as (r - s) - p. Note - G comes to -99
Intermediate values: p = 88.72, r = 85.76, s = 96.15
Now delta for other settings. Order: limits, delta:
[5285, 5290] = 476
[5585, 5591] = 530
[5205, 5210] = 324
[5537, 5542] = 488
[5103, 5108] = 432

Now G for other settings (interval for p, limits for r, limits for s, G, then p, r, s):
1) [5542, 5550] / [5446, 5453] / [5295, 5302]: -85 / 95.3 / 87.86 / 77.39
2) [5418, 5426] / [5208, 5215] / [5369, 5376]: -107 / 87.3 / 66.27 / 85.71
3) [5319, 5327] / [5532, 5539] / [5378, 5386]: -95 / 88.31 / 90.15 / 97.24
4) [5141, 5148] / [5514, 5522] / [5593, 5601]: -67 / 70.22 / 92.29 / 88.72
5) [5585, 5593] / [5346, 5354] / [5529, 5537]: -97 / 84.05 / 77.18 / 90.15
